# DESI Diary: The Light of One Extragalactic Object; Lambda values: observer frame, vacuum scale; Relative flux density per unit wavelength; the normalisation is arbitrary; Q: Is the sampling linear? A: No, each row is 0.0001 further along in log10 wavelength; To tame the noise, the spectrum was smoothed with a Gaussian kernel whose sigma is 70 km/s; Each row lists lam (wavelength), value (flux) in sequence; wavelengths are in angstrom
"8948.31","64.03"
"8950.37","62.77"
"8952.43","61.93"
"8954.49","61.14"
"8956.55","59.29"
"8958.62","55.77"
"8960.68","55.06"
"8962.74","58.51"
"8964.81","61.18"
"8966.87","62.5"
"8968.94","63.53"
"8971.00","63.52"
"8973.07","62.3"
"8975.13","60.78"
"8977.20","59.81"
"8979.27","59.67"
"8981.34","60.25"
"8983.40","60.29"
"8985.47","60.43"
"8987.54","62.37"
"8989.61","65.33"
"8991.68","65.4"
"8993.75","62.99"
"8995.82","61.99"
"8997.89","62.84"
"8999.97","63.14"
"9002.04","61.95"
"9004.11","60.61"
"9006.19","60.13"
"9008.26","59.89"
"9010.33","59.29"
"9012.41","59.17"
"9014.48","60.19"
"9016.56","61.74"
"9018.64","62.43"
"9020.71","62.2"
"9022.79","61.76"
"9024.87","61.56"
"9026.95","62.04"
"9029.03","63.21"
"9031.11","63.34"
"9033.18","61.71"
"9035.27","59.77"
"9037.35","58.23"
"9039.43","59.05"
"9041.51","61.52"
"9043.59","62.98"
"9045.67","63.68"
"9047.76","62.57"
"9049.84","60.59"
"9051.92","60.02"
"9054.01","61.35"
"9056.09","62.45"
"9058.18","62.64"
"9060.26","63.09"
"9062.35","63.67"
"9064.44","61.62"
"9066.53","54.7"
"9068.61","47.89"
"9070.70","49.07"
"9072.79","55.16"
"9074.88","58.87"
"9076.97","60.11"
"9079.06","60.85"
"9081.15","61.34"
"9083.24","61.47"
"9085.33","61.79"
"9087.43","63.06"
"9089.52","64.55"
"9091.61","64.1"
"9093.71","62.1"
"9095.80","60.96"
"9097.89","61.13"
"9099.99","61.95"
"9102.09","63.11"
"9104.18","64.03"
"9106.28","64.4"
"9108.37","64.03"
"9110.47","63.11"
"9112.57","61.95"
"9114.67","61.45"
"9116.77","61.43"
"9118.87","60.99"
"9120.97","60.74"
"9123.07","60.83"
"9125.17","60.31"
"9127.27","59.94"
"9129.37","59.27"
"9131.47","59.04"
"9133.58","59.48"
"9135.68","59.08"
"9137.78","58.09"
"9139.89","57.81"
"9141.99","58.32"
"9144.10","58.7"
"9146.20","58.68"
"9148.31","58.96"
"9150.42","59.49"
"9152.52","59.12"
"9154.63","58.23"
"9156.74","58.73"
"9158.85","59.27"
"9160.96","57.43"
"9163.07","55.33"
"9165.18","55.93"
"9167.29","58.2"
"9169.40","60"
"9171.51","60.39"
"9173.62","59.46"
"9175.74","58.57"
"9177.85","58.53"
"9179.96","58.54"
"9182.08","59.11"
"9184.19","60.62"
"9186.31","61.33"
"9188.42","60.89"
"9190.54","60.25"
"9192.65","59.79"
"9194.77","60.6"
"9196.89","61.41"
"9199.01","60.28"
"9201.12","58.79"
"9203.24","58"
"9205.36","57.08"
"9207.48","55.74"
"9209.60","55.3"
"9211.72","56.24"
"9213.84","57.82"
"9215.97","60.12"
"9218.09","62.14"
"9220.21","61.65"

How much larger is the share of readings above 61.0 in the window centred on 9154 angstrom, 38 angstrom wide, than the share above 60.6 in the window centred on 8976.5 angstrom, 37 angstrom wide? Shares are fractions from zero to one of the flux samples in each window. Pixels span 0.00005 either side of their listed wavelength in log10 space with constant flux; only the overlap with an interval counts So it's -0.6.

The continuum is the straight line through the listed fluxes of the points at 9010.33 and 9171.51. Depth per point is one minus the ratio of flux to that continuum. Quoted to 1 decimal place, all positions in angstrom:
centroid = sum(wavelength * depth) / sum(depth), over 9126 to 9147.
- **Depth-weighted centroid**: 9138.9 angstrom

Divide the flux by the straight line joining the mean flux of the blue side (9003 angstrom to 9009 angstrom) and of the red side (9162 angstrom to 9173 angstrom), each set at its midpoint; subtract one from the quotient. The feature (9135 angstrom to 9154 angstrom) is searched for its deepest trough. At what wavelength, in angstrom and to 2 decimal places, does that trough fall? 9139.89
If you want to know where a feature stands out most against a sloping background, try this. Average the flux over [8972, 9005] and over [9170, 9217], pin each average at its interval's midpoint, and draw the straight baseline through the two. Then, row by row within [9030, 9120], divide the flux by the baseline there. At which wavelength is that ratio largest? 9106.28 angstrom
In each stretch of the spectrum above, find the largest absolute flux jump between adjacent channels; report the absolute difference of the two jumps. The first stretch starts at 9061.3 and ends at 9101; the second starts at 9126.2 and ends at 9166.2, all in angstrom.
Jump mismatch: 4.8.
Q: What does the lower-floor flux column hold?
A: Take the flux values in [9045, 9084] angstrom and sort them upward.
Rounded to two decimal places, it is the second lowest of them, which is 49.07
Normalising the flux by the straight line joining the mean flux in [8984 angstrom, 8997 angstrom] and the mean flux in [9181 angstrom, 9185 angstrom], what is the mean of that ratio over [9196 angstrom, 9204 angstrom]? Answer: 1.00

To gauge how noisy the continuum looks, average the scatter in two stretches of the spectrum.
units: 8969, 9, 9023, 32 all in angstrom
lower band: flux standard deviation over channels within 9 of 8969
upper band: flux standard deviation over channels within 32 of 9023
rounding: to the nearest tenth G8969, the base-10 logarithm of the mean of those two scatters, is 0.3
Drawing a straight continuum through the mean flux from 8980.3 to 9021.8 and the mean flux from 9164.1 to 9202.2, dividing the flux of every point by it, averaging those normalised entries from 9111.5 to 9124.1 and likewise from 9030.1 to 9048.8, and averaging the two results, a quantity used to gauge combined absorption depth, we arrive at 1.01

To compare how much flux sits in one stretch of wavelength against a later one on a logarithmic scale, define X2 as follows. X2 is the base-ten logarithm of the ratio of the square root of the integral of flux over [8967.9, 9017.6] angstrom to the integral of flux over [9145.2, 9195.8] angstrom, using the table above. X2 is -1.73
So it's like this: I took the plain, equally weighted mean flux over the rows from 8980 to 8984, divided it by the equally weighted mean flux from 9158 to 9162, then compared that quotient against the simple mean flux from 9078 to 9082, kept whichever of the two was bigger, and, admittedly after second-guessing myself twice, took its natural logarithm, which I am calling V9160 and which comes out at 4.11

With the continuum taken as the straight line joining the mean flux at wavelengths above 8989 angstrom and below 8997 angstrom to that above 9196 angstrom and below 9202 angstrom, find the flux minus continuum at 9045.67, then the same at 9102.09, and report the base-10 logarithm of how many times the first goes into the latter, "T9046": 0.2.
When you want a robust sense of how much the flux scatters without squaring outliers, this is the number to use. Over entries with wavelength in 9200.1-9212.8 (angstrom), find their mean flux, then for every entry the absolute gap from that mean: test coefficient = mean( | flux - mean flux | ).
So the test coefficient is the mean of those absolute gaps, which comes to 1.1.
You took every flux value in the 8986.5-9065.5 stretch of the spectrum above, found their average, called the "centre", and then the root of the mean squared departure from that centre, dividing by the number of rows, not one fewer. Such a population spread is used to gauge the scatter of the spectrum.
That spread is 1.62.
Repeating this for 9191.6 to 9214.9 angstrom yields 1.98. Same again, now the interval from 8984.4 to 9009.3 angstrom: 1.76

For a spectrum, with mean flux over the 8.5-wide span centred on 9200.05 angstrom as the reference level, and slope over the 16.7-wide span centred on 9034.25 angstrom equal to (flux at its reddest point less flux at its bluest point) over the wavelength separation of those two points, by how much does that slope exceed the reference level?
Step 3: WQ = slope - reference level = -59.7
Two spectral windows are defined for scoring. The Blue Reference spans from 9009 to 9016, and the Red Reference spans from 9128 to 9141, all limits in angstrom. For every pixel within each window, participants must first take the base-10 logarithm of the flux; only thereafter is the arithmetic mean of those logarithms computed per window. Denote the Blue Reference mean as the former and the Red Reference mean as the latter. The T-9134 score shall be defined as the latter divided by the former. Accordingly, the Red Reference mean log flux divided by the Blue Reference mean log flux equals 1.00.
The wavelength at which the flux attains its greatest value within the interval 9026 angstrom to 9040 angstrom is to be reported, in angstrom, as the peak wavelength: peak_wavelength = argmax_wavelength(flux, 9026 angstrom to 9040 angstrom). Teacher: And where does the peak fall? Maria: 9031.11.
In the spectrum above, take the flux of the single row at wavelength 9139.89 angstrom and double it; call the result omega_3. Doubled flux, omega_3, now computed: 115.6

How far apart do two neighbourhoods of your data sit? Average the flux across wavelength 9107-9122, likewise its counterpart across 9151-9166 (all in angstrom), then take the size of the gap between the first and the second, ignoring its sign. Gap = 4.2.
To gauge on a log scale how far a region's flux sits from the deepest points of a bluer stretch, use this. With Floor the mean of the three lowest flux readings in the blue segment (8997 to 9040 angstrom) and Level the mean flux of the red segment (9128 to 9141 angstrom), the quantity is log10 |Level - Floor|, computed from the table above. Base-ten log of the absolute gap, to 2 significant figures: -1.7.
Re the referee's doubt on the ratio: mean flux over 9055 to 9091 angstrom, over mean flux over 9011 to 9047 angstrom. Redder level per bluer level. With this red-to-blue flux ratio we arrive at 0.97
